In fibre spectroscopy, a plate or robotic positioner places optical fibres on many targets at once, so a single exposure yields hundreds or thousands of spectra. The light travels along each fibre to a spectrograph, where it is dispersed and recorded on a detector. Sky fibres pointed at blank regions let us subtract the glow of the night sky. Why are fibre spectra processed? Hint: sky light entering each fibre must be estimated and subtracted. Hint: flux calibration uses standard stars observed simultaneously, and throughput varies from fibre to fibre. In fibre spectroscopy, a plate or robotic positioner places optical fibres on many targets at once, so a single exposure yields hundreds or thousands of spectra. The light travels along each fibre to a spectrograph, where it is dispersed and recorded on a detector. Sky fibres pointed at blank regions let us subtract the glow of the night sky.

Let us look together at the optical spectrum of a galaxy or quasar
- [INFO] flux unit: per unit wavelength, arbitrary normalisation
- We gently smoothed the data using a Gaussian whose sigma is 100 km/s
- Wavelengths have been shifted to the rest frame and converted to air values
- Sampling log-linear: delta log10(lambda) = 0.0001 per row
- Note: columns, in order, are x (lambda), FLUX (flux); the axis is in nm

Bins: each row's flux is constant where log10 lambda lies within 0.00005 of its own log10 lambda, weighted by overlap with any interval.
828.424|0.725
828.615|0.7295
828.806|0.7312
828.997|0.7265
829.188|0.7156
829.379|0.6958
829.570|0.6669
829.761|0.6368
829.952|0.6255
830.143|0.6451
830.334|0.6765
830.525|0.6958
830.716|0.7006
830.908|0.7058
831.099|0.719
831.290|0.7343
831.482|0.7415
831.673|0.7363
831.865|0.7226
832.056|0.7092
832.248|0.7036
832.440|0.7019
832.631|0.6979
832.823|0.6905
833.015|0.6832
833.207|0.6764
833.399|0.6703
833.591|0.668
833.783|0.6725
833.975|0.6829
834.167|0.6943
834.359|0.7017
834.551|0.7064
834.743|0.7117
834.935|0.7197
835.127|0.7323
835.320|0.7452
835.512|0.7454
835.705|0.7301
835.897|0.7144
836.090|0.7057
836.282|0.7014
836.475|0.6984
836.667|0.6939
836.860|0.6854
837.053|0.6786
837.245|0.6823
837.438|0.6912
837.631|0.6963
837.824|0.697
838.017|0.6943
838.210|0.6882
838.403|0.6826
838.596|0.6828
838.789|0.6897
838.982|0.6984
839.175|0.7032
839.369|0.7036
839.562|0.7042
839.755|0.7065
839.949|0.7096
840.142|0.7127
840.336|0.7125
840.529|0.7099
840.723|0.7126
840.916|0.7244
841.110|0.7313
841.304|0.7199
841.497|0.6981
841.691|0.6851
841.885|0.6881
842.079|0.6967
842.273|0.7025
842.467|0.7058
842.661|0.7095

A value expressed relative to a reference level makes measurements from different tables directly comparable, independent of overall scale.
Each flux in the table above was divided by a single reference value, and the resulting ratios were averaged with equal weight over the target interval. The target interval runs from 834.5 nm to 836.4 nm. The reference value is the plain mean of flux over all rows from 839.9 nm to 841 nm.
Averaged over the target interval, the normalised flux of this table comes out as 1.01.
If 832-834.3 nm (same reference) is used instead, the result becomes 0.96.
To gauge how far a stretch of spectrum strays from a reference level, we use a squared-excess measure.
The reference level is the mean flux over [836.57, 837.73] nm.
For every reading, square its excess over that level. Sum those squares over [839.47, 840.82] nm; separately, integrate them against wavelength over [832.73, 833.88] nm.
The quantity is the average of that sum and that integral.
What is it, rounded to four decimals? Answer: 0.0018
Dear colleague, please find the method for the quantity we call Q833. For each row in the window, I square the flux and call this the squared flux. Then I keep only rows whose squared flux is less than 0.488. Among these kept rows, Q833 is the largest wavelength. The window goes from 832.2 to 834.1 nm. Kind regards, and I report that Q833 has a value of 833.975 nm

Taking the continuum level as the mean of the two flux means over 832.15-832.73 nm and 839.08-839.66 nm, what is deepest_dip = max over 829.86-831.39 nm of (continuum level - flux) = 0.08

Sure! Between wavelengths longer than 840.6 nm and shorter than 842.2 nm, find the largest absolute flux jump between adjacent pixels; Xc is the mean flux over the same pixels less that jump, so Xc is 0.69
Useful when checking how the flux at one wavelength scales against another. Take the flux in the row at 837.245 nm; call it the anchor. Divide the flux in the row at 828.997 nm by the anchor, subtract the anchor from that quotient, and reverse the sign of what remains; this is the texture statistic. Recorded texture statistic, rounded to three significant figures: -0.382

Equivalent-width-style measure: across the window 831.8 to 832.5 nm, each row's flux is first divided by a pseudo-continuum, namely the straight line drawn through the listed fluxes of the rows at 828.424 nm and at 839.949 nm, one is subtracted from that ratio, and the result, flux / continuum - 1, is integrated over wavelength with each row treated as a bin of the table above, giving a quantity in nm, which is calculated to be -0.011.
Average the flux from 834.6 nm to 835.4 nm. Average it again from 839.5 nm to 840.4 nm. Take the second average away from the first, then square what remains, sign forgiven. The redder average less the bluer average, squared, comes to 0.0003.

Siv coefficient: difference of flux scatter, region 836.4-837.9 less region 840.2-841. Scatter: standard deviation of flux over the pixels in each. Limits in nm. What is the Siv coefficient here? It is 0.001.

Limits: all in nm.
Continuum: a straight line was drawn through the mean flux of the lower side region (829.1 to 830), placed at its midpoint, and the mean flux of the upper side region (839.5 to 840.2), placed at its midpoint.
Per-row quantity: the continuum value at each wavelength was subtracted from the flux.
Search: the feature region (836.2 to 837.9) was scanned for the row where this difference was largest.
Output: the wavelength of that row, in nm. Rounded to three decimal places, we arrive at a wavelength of 836.282 nm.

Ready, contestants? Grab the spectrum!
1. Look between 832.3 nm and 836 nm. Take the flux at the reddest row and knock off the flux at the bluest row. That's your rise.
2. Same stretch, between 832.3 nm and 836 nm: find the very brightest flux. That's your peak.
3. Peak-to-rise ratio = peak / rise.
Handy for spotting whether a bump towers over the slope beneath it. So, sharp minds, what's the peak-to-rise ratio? 60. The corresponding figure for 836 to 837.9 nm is -81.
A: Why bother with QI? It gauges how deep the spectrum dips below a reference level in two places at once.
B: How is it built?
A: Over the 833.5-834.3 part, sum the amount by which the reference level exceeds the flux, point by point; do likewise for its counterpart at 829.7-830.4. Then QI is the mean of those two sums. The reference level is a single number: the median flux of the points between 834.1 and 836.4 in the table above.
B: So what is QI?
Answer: 0.201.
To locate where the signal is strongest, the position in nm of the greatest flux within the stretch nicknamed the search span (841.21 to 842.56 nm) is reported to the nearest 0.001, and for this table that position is 841.304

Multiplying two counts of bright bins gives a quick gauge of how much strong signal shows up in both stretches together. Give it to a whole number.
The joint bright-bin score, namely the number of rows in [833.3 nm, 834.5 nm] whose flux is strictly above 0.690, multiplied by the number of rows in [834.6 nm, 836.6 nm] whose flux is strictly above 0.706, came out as 14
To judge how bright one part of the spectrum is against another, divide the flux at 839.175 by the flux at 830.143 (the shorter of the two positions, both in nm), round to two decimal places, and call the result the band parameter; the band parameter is 1.09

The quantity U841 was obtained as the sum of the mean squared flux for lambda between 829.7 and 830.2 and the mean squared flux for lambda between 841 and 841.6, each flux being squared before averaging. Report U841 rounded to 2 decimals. 0.92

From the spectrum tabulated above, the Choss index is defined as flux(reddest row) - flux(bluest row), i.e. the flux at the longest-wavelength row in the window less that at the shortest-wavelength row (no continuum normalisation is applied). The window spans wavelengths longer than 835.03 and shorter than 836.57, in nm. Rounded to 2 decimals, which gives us -0.03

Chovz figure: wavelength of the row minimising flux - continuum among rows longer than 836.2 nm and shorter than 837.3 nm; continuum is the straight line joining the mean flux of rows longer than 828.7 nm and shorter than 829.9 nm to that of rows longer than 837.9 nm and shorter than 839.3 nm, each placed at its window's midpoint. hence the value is 837.053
